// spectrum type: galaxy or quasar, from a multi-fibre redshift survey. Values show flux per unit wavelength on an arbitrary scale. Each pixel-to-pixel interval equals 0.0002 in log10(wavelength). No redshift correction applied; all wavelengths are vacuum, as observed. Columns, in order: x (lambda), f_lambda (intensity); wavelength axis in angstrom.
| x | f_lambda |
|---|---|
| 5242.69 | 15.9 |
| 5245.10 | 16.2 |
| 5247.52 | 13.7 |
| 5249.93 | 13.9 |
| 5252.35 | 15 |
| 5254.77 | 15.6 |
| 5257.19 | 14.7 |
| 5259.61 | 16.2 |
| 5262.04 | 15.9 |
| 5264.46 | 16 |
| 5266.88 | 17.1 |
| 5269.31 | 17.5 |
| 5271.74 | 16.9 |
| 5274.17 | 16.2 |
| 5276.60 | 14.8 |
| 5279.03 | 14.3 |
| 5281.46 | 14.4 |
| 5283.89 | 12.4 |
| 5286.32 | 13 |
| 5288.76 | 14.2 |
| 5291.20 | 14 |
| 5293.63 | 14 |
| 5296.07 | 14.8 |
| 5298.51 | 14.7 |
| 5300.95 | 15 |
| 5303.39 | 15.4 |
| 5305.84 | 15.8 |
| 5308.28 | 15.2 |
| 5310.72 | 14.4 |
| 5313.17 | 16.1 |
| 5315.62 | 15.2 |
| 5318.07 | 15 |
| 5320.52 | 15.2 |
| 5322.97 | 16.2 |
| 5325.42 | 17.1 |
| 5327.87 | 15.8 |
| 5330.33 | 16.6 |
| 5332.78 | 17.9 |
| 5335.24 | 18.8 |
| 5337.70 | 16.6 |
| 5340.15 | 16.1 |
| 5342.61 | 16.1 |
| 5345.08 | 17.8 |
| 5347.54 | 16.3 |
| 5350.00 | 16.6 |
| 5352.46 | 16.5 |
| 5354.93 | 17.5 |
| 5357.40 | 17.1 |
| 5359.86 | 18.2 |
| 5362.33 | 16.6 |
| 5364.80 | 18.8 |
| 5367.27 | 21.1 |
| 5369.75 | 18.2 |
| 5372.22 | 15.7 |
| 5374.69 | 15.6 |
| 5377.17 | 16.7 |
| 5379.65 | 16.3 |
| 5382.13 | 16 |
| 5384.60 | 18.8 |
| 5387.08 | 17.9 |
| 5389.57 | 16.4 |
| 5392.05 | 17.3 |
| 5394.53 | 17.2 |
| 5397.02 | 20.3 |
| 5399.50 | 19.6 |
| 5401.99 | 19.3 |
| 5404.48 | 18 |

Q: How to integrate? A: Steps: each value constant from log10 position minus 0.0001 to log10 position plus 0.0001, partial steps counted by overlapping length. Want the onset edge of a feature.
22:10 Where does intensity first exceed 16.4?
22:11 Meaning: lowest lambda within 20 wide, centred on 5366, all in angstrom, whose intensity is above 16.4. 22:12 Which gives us 5357.40 angstrom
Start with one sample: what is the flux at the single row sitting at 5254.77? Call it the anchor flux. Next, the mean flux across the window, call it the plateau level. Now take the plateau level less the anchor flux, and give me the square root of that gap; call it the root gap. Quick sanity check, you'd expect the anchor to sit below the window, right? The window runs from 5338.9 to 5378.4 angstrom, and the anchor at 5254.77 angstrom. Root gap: 1.3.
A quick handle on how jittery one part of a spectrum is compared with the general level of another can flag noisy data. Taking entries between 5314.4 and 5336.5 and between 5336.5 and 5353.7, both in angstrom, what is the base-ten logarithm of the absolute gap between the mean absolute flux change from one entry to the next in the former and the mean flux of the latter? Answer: 1.20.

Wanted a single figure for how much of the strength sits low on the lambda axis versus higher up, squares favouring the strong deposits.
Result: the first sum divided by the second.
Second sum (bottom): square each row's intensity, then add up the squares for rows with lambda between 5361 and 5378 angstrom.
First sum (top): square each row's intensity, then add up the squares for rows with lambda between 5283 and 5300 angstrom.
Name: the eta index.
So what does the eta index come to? 0.62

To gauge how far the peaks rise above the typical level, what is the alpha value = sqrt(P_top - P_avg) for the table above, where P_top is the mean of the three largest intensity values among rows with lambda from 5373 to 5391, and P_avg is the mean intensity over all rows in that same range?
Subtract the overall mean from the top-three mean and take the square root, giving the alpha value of 1.0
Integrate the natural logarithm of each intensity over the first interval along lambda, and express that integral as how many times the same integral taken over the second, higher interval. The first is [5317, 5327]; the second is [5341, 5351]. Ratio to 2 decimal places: 0.98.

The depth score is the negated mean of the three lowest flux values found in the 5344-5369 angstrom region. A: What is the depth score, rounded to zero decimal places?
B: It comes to -16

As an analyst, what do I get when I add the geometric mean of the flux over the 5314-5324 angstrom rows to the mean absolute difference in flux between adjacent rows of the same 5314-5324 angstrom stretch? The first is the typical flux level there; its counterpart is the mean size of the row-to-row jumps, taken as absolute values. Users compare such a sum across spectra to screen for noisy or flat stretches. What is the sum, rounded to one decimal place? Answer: 15.9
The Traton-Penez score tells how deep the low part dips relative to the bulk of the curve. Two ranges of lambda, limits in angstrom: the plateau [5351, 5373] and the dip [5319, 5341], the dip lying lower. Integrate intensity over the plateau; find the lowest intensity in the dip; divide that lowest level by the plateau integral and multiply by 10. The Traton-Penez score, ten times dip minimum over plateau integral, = 0.39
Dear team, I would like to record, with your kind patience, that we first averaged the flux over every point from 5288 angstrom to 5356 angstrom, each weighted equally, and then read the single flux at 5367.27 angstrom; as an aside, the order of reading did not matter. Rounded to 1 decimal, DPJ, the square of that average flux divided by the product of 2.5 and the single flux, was 4.8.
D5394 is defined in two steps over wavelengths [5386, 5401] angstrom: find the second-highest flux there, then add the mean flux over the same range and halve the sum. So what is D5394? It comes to 18.9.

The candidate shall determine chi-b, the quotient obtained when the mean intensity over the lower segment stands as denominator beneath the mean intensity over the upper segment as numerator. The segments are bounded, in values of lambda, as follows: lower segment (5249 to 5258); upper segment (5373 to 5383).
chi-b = 1.09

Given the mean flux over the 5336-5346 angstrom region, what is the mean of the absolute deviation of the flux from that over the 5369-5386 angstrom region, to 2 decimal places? 0.96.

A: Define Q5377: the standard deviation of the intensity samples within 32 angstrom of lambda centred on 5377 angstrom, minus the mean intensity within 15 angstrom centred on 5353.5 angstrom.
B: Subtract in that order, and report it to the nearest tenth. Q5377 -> -15.5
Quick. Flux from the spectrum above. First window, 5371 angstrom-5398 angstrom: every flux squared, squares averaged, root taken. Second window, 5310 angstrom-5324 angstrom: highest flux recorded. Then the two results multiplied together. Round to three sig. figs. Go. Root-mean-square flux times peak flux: 278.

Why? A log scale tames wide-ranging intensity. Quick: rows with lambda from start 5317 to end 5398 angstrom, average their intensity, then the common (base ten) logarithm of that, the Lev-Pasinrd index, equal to 1.23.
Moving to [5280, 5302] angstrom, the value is 1.15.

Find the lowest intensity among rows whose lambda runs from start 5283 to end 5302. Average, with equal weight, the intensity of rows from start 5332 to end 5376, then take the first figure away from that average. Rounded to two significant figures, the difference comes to 4.9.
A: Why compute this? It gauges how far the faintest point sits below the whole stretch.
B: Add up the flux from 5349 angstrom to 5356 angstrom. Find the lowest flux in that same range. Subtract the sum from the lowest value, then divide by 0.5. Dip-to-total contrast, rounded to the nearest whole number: -68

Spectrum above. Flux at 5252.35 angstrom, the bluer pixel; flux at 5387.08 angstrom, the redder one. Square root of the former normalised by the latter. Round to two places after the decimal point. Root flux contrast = 0.92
